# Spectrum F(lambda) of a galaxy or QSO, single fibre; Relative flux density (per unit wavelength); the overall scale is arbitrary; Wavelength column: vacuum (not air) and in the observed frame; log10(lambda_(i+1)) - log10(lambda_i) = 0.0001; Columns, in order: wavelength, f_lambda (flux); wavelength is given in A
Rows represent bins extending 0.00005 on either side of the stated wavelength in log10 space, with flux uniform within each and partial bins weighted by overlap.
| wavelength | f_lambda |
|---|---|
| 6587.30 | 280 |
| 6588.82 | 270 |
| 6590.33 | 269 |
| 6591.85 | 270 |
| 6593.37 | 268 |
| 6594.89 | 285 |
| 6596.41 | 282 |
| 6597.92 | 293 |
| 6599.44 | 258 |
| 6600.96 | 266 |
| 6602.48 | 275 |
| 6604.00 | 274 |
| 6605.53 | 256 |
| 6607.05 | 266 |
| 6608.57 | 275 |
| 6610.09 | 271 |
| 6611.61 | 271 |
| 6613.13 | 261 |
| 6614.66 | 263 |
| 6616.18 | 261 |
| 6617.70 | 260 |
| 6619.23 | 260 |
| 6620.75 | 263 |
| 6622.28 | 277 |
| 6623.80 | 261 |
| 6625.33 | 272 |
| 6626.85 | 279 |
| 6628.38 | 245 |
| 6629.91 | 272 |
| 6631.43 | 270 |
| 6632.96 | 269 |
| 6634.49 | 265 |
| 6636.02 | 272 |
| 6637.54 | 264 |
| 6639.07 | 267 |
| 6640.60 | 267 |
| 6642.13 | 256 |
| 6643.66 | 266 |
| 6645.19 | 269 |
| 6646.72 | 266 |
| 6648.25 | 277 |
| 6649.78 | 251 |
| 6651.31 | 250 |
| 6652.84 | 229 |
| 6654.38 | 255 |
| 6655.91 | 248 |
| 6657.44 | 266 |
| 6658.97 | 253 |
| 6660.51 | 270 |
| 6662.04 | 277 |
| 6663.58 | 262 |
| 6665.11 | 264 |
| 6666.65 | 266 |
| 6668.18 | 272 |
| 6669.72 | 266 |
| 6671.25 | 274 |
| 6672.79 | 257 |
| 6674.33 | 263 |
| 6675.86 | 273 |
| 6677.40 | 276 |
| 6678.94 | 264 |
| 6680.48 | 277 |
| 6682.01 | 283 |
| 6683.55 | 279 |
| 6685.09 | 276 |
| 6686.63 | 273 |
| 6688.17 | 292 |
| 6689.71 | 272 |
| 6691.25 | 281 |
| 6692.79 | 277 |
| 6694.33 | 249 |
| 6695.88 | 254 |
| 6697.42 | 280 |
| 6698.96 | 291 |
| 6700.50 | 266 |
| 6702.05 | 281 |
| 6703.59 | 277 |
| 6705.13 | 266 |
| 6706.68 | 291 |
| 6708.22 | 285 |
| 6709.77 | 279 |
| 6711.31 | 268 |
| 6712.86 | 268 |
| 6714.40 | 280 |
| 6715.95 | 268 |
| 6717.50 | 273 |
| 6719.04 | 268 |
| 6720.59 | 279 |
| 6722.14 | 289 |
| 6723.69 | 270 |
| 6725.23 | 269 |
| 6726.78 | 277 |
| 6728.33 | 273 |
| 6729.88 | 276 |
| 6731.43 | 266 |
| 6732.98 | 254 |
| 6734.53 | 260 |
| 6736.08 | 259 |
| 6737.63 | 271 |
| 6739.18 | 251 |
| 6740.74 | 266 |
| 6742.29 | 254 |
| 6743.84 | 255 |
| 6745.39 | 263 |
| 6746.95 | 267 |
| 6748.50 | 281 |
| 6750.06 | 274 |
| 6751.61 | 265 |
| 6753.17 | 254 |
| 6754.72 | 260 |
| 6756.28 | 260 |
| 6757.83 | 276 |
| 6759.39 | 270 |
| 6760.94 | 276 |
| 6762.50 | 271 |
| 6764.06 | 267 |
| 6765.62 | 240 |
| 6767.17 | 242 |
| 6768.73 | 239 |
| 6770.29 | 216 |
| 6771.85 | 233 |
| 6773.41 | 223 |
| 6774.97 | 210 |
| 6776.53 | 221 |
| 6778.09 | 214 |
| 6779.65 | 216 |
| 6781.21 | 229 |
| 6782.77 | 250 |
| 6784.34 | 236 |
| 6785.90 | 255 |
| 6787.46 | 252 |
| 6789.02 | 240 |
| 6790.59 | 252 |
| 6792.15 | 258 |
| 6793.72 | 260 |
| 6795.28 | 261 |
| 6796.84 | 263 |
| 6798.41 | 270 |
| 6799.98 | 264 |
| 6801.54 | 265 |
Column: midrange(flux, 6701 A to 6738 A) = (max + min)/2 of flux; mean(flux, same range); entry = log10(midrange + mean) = 2.74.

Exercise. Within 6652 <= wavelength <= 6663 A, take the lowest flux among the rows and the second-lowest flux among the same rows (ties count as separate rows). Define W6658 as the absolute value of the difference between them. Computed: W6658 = 19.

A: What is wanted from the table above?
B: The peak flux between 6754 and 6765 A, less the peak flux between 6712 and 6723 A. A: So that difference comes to -13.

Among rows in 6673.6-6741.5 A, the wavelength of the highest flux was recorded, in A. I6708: 6688.17 A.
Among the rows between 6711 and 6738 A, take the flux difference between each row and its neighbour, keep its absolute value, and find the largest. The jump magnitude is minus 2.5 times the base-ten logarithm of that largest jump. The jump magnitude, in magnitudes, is -3.20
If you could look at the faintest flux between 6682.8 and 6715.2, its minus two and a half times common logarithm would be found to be -5.99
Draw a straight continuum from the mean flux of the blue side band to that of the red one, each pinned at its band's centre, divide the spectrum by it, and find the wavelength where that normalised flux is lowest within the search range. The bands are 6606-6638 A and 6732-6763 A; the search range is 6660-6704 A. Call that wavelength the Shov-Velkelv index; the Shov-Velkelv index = 6694.33 A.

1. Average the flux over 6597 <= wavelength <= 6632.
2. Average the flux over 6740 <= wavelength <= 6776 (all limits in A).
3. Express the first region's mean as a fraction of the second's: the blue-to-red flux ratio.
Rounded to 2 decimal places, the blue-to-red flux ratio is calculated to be 1.05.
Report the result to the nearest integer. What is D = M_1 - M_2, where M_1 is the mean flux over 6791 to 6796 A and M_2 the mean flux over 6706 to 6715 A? -19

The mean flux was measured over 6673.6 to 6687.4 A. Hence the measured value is 274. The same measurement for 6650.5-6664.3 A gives 257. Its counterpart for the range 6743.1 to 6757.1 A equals 264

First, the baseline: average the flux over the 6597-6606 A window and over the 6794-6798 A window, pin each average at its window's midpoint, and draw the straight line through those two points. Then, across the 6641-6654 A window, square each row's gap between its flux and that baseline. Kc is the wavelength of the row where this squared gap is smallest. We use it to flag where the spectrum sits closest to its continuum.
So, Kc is 6645.19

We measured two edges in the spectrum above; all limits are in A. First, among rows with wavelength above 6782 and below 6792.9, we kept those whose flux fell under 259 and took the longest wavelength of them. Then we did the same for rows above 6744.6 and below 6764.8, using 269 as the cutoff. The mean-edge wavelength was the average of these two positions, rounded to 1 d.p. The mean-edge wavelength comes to 6778.1 A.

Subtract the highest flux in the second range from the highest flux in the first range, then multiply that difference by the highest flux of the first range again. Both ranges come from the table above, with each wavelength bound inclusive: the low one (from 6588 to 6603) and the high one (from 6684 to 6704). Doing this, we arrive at 293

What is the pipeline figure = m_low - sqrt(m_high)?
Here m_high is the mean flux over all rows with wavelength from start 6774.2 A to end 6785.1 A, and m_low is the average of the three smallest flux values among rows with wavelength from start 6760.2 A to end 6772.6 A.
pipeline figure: 214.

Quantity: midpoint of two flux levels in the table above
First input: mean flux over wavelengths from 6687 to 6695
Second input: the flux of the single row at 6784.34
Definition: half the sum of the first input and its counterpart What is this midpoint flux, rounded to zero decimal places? 255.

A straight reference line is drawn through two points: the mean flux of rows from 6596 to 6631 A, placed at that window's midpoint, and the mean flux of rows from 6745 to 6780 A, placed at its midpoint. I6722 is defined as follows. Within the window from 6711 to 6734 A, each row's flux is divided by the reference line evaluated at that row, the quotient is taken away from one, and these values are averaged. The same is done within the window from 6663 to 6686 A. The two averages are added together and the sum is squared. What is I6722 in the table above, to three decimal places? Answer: 0.011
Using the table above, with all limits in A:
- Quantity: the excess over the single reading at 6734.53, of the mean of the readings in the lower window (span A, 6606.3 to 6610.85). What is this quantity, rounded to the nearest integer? 11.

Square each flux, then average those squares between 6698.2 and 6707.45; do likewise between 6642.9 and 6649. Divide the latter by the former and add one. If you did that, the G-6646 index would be 1.93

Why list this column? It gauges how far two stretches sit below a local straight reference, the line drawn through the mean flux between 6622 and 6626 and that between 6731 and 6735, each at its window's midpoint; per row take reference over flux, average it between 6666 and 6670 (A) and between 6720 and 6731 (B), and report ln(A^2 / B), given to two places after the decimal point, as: 0.04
